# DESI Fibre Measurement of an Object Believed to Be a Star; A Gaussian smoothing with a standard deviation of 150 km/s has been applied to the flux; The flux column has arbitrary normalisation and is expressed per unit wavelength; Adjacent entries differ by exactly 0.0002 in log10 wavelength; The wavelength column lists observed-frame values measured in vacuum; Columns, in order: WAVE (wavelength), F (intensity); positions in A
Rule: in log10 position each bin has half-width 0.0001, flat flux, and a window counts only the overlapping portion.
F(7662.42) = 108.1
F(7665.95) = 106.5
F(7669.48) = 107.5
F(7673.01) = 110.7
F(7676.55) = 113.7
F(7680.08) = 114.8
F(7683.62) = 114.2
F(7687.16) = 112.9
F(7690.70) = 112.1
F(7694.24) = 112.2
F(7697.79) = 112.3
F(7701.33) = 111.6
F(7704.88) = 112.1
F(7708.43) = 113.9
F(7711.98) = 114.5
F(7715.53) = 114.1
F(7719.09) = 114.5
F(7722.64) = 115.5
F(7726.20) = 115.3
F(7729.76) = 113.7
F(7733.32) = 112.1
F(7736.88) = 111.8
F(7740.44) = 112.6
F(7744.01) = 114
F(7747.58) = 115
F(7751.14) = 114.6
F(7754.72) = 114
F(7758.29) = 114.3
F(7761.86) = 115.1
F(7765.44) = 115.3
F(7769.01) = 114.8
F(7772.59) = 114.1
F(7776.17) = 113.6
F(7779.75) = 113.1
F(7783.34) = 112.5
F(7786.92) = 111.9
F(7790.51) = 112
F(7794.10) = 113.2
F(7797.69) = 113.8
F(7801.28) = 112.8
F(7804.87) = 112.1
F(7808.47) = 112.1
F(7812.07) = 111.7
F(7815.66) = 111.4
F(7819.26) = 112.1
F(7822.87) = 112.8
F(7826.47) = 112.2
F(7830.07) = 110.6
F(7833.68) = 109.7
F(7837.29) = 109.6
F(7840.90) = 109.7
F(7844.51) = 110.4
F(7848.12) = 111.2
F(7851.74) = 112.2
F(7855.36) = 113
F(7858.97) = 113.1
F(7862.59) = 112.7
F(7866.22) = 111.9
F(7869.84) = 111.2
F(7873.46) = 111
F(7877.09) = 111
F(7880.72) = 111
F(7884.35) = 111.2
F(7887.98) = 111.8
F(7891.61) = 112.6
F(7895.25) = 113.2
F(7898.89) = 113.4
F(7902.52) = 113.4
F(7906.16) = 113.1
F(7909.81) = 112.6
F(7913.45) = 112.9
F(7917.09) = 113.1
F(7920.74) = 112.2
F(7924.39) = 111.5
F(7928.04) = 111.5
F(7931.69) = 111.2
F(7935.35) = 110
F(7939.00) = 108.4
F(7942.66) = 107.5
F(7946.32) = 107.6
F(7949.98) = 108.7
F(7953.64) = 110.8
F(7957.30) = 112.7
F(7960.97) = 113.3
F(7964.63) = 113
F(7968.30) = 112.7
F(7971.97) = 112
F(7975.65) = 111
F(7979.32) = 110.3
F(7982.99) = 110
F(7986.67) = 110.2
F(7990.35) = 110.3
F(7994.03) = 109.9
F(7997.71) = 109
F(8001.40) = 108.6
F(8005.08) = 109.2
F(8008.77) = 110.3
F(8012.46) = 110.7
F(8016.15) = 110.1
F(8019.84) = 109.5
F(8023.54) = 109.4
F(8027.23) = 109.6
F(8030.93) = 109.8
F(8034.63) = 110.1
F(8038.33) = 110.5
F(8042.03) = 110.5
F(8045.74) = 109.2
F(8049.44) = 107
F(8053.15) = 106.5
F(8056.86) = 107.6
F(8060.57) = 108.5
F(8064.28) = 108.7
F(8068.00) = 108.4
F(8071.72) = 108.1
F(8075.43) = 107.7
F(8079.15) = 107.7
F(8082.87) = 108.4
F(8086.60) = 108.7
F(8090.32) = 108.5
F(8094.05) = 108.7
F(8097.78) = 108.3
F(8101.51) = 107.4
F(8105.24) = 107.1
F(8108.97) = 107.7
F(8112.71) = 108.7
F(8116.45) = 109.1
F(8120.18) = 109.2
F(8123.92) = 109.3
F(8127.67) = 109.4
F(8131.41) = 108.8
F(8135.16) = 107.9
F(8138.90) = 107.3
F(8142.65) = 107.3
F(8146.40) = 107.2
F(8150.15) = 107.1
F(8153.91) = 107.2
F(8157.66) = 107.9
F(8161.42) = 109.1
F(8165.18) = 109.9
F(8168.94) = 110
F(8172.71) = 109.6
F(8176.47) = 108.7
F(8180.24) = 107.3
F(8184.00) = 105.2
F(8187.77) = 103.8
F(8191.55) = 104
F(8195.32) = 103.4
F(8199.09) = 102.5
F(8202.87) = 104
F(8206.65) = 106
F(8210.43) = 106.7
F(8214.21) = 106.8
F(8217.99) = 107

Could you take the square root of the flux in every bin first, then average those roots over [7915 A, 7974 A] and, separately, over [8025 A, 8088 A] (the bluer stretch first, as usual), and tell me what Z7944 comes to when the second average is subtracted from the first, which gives 0.11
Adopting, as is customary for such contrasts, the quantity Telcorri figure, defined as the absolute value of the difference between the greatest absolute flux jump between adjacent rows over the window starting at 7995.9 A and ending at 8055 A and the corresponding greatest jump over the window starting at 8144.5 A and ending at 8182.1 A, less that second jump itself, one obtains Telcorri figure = -0.6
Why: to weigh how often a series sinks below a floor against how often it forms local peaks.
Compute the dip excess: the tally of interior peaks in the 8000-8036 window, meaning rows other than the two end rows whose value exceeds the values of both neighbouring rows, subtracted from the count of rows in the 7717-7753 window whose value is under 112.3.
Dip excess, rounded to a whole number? 1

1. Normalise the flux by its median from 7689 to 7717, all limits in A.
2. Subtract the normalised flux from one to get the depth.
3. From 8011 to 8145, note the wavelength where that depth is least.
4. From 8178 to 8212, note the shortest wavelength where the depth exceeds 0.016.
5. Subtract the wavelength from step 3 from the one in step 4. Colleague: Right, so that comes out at 167.8 A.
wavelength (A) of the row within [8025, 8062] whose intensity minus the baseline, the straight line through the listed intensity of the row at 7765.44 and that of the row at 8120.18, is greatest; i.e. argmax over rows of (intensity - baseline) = 8042.03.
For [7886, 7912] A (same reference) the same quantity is 7902.52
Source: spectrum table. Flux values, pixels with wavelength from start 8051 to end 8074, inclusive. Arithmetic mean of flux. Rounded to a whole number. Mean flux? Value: 108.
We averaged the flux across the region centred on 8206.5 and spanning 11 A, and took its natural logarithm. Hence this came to 4.66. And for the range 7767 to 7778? 4.74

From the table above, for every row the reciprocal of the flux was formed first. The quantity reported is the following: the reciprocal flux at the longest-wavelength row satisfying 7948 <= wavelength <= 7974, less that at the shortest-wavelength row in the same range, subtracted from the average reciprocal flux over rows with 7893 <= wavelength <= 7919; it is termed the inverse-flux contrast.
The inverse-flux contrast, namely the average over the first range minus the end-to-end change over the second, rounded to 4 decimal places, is 0.0091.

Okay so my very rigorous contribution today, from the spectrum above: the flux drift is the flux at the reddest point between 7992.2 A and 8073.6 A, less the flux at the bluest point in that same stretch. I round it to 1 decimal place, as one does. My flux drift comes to -1.8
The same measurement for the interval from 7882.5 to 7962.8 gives 2.1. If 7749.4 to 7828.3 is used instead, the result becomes -2.4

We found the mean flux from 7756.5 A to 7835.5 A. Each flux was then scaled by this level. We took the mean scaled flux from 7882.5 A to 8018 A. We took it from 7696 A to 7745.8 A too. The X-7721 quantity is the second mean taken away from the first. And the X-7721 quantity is -0.021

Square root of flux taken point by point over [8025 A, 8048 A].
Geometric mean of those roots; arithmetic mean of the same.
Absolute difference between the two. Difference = 0.0000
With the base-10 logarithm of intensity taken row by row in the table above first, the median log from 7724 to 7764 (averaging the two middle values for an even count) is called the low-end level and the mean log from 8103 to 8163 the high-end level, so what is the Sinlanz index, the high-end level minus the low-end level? -0.023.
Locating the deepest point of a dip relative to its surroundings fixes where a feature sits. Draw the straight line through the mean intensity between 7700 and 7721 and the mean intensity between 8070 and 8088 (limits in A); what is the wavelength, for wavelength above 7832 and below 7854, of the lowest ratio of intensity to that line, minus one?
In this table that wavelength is 7837.29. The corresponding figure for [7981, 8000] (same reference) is 7997.71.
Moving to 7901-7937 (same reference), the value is 7935.35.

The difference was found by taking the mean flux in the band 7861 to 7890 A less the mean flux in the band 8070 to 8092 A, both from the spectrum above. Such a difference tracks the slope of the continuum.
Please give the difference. 3.3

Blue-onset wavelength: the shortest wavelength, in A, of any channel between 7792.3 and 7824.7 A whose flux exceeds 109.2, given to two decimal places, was 7794.10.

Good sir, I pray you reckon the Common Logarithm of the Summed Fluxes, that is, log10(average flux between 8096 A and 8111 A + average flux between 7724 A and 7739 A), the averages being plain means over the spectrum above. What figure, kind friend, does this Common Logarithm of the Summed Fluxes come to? 2.344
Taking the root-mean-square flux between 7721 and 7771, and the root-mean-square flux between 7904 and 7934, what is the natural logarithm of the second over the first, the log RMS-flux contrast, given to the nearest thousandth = -0.017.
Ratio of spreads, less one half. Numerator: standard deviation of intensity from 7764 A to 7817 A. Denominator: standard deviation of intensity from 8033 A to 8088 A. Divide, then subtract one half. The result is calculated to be 0.49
